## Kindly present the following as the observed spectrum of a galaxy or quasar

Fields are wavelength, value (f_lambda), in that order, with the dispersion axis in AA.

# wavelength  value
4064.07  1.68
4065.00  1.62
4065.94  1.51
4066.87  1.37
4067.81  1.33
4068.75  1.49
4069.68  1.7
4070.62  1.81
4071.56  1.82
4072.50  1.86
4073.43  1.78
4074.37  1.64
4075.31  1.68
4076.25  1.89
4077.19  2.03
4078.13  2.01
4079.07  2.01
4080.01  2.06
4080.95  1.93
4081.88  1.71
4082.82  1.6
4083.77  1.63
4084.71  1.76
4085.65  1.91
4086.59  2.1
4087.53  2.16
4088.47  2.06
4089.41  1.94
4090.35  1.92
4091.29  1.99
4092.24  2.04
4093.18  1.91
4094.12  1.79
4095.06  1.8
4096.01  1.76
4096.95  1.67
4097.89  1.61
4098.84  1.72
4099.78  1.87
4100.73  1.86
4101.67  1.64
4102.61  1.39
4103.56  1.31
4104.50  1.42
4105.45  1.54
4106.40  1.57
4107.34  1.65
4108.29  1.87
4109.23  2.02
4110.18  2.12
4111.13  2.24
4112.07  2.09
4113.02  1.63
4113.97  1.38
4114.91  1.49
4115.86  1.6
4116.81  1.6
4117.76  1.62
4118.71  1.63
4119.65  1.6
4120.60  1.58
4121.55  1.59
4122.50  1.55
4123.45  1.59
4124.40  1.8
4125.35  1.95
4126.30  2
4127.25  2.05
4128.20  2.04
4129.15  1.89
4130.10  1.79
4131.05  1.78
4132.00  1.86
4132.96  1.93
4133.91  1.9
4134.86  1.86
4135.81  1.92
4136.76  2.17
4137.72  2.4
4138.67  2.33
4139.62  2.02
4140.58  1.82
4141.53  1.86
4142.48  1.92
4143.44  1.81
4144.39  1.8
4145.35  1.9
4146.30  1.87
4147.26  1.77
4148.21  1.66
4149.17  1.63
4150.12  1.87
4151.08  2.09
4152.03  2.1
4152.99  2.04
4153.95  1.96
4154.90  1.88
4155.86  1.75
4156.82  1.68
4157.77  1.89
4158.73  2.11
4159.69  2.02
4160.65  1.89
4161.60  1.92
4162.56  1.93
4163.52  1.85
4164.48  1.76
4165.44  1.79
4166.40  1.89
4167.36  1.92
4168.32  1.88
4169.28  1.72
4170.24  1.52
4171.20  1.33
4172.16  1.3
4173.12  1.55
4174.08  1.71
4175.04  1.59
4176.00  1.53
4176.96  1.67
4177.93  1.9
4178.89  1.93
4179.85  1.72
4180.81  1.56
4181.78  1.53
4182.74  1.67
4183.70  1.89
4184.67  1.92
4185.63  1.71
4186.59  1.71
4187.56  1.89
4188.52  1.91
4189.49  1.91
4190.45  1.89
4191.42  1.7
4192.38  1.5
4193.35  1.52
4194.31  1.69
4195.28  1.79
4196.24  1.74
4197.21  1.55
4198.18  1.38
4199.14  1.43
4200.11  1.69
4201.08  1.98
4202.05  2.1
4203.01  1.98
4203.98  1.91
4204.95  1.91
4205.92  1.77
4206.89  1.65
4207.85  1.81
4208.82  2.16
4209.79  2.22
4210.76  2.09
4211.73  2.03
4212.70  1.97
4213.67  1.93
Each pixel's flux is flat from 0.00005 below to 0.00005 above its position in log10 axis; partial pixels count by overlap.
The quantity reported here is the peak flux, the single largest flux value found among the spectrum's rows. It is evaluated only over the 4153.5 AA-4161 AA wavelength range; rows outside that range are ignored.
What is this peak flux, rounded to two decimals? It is 2.11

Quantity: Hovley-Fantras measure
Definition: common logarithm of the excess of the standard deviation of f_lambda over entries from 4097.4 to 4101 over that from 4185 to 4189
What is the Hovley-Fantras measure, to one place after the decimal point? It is -1.9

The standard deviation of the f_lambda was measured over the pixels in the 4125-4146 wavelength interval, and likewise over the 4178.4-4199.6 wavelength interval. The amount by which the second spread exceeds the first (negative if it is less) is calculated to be 0.008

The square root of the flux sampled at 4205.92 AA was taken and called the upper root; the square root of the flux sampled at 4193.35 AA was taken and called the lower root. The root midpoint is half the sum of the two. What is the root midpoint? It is 1.28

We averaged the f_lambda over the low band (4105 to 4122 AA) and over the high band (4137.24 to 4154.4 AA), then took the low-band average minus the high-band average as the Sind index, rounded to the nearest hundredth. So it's -0.22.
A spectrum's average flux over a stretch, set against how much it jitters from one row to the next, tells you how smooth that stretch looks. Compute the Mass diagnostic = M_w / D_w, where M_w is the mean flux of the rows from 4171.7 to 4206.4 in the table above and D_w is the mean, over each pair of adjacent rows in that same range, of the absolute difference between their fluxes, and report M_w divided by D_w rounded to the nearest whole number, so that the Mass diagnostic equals 14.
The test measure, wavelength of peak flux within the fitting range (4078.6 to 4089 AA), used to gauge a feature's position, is 4087.53 AA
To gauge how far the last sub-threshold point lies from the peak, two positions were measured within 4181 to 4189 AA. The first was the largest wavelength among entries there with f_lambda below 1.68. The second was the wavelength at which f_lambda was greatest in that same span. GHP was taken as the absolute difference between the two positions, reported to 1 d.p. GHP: 1.9 AA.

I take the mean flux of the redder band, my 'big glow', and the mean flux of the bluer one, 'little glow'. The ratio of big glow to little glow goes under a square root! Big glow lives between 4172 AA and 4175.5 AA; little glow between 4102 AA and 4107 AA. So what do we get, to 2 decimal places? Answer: 1.03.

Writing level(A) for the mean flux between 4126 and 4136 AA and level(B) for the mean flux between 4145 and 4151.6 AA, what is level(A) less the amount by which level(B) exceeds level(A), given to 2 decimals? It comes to 1.99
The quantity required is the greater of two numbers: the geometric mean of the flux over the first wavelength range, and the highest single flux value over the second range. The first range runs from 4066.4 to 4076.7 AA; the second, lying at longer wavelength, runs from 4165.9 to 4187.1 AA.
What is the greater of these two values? 1.93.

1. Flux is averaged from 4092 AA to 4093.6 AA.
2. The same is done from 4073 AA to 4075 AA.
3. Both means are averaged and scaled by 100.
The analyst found 184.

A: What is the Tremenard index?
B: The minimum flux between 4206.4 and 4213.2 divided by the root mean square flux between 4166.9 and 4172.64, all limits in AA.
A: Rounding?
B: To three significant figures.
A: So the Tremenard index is 1.01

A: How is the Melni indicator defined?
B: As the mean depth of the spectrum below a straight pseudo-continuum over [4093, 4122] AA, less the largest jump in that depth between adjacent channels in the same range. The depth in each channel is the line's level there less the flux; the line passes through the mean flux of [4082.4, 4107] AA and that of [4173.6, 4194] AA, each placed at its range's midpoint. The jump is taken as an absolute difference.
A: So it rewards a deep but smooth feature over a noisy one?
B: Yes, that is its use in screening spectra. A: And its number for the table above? -0.39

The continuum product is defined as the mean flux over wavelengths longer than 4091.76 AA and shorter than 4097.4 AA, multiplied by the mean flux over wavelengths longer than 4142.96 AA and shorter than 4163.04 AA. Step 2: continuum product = 3.4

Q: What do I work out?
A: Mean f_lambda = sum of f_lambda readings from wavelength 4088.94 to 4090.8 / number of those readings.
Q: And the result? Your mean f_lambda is 1.93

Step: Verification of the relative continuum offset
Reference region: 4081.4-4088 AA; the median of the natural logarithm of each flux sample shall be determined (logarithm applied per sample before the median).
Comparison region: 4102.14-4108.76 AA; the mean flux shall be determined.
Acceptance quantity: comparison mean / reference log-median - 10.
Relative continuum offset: -7.28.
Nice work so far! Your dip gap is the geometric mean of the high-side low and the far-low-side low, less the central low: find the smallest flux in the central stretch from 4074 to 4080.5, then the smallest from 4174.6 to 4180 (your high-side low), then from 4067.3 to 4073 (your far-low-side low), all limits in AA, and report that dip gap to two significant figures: -0.21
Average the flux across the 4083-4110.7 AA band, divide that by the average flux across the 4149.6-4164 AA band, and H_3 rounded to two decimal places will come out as 0.93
